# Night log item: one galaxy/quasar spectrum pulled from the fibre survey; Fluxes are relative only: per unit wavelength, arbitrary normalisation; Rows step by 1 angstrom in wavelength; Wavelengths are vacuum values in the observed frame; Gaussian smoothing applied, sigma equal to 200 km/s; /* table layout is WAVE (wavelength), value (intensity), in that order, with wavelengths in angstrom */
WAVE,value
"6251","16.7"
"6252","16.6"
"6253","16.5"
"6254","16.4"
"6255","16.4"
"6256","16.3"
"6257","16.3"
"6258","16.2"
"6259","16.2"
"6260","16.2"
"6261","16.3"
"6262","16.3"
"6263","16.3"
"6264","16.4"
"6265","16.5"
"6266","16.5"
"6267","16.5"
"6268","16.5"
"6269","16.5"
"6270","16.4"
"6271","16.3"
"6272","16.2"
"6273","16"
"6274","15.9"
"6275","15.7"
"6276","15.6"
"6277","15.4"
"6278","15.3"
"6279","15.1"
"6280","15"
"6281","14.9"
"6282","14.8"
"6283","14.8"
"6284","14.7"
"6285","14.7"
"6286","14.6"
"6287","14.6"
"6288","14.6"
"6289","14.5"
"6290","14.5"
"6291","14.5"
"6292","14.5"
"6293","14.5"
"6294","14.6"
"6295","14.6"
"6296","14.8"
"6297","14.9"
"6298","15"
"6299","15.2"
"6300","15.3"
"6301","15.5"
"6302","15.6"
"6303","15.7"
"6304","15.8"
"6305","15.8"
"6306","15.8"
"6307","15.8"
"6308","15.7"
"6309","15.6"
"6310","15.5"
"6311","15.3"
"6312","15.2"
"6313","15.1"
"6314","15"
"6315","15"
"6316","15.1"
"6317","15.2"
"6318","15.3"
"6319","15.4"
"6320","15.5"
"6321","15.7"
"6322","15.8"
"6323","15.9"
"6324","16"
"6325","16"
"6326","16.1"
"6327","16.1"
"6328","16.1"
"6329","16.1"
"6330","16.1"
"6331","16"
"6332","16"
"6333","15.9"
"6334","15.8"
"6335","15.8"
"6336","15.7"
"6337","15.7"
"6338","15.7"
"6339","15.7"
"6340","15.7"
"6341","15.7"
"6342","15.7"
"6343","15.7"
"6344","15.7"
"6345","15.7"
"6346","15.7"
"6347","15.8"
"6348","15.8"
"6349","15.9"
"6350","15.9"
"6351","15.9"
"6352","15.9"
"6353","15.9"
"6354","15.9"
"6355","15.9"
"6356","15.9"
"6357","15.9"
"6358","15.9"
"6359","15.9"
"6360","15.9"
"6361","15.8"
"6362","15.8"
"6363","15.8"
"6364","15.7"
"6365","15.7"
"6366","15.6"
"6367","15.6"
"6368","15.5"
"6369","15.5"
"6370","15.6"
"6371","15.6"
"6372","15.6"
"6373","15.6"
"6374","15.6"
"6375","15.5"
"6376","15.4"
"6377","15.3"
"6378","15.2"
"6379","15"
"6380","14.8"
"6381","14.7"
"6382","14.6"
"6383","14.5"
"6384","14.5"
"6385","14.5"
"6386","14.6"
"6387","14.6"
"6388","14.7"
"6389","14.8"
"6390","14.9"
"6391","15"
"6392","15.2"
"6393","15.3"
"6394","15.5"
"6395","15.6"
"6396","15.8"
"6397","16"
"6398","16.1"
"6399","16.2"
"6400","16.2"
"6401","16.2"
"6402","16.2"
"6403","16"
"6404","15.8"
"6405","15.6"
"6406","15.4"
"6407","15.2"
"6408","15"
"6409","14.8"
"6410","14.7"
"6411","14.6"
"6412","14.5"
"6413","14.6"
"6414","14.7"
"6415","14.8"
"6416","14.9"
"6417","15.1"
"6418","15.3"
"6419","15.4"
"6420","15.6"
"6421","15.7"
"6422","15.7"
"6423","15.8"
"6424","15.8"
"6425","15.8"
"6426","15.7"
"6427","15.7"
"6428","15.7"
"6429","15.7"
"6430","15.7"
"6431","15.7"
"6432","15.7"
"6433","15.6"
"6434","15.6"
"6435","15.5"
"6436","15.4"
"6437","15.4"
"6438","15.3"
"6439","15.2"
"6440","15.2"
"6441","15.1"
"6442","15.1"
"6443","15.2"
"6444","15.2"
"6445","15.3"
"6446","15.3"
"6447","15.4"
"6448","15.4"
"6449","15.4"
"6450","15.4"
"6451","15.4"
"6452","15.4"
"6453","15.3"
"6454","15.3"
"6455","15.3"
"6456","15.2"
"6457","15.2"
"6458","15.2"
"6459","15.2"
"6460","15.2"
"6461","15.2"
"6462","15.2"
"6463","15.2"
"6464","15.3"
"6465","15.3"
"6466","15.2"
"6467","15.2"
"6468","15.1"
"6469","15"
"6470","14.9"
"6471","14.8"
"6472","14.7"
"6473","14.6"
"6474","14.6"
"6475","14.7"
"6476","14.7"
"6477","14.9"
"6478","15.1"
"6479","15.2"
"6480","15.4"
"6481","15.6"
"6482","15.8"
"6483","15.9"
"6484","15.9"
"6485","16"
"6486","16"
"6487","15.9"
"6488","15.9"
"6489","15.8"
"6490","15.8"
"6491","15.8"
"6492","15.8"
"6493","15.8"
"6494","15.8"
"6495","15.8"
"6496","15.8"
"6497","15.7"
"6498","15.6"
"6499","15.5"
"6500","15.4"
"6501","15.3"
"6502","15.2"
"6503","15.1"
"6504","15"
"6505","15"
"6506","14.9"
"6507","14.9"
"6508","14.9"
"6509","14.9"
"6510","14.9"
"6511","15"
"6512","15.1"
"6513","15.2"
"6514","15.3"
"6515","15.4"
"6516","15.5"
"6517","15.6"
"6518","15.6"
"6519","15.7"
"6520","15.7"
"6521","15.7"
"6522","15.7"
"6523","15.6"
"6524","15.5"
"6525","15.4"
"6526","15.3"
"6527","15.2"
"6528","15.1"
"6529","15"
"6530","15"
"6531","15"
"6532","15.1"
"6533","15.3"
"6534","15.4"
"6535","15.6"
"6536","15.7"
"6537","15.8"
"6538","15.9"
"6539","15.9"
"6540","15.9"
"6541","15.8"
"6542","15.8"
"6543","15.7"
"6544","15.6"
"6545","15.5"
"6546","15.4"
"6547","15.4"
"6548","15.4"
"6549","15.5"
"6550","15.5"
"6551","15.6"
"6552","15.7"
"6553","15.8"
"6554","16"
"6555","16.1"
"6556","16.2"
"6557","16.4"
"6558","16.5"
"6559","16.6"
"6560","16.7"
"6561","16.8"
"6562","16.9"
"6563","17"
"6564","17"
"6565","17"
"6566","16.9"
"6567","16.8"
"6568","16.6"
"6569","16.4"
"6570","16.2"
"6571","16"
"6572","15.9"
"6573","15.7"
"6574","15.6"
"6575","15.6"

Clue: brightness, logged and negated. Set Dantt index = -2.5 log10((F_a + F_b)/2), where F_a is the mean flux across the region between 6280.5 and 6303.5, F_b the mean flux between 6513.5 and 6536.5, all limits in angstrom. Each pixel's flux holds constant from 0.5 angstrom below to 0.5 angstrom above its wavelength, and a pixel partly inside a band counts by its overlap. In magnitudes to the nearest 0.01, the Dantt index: -2.95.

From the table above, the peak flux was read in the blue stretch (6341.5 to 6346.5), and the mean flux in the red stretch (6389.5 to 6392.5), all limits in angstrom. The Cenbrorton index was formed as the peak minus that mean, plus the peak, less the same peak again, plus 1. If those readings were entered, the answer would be 1.67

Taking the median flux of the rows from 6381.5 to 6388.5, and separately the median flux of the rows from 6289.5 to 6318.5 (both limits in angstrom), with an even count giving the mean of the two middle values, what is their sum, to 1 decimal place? 29.8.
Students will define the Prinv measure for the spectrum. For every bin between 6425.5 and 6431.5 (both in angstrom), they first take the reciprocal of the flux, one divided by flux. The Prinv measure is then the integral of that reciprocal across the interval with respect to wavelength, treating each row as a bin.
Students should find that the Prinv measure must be 0.382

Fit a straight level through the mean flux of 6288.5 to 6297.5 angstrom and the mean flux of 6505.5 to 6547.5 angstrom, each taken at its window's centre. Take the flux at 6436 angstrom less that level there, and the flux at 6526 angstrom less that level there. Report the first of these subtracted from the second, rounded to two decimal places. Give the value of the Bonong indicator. -0.41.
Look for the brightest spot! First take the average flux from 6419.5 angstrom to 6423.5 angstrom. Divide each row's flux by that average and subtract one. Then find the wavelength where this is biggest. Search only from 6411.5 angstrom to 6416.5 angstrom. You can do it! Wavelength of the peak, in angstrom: 6416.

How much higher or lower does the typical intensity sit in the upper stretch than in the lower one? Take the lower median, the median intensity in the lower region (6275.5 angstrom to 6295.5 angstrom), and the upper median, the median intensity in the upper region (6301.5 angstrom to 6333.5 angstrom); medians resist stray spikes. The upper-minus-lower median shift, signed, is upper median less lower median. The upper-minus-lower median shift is 1.1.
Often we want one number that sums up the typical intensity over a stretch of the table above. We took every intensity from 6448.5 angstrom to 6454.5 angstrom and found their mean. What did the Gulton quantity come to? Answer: 15.4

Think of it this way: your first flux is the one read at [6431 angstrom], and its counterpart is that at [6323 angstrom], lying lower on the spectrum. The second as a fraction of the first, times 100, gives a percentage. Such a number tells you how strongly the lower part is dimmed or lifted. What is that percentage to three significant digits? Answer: 101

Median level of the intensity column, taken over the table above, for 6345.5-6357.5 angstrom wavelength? 15.9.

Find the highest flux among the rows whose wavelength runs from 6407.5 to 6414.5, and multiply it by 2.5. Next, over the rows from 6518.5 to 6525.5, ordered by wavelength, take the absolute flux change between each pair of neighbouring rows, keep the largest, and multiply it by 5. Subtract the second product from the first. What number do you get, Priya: 37.0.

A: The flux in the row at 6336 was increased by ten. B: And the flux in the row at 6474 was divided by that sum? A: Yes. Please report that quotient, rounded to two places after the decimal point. 0.57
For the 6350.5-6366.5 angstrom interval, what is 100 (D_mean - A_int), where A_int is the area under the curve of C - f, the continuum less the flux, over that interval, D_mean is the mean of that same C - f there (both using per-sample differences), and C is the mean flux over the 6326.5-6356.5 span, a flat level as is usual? -14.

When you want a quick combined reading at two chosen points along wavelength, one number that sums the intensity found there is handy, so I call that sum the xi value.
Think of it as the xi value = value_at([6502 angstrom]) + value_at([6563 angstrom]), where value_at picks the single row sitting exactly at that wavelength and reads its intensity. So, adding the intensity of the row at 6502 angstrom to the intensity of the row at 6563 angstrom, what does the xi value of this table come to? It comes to 32.2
